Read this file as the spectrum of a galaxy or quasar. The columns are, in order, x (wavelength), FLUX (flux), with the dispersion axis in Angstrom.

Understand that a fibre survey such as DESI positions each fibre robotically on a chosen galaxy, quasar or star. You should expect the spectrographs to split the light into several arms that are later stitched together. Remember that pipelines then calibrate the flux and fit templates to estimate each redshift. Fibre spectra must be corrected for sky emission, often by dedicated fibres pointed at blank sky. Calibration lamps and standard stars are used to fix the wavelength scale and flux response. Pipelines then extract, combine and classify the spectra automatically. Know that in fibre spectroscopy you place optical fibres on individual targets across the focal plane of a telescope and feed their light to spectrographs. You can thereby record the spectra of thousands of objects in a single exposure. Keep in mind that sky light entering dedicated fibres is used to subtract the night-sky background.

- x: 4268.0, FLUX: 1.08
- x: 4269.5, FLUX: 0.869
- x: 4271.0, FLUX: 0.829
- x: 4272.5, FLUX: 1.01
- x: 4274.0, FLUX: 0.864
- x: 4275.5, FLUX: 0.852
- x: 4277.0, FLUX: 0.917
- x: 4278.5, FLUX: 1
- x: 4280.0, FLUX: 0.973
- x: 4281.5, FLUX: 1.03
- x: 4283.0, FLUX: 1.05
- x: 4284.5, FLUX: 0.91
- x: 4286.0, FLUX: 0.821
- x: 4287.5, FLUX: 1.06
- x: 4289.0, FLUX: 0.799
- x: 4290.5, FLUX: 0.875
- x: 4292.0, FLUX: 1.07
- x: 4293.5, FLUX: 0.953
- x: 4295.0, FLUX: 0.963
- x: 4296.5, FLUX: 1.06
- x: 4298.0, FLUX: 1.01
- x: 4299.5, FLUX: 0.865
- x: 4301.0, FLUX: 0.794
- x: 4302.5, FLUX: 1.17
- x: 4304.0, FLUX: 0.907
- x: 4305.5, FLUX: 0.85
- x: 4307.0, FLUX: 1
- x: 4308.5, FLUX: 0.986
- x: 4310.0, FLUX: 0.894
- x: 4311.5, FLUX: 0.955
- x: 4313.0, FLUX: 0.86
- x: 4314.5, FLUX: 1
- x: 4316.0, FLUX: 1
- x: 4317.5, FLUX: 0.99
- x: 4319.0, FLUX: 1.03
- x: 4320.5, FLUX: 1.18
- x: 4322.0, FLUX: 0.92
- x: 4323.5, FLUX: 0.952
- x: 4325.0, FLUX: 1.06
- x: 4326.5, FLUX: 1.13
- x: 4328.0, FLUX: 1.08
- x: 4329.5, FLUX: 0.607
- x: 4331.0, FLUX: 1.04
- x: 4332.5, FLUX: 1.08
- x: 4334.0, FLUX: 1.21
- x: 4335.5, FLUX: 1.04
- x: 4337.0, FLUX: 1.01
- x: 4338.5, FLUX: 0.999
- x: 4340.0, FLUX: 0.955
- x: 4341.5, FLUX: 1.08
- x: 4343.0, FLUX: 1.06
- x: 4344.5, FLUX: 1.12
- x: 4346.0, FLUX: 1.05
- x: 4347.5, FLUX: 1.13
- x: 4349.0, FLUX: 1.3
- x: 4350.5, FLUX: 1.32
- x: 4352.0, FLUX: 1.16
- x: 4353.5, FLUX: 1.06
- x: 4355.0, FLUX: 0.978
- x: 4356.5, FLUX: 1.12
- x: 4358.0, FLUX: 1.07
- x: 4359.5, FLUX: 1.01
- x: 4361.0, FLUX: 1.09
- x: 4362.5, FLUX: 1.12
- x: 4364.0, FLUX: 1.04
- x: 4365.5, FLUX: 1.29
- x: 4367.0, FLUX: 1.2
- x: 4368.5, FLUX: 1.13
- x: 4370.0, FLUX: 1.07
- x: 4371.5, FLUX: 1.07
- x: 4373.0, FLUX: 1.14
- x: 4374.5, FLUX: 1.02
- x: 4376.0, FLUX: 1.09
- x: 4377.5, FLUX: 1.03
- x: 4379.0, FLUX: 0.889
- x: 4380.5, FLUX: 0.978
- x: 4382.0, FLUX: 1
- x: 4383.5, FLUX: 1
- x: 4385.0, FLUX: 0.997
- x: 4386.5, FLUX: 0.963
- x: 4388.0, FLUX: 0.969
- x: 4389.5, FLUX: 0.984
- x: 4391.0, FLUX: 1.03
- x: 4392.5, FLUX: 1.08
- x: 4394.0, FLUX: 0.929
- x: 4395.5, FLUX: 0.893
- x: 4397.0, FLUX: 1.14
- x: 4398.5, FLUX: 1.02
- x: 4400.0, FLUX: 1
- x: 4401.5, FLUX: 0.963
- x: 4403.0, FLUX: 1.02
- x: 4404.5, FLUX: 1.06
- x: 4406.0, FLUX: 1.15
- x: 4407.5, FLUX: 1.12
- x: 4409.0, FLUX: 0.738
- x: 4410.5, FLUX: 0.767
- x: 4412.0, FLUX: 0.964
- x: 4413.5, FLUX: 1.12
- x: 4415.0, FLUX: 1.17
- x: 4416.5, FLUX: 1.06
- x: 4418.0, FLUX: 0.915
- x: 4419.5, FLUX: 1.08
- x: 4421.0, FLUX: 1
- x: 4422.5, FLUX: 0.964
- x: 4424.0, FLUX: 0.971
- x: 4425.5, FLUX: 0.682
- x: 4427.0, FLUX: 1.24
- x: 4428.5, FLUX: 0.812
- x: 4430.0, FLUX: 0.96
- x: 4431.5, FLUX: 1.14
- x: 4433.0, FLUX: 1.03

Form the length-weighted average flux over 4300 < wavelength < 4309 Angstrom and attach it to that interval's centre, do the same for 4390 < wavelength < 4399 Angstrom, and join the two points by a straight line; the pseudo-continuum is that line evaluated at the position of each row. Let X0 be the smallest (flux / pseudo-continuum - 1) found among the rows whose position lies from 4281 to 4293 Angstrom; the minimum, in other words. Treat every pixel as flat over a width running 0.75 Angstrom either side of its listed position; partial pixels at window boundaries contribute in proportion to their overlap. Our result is -0.15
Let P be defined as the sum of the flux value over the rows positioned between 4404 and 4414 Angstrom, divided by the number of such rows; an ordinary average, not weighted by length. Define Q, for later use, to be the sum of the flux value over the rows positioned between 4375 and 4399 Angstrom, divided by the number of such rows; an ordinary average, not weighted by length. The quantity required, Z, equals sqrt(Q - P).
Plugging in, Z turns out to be 0.11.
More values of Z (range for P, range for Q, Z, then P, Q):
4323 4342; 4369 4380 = 0.16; 1.02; 1.04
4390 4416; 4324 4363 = 0.25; 1.01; 1.07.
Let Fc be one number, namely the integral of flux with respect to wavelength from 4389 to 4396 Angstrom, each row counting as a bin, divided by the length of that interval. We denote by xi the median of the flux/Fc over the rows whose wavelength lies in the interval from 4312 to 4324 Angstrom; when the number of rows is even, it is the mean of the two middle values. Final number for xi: 1.01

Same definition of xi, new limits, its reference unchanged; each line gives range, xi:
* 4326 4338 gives 1.07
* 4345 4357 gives 1.14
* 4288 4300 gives 0.97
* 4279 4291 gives 0.95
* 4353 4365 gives 1.08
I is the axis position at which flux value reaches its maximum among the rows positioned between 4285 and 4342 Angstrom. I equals 4334.0 Angstrom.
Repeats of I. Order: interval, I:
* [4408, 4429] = 4427.0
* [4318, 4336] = 4334.0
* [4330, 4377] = 4350.5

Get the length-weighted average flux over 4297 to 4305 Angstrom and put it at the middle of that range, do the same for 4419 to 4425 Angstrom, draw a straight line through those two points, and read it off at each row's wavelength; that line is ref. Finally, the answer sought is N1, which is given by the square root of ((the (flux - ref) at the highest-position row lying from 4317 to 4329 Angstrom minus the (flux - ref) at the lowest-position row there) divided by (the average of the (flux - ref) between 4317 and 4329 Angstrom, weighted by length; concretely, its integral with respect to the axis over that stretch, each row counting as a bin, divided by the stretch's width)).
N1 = 1.1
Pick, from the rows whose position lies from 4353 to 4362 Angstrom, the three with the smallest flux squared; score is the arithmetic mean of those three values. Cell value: 1.03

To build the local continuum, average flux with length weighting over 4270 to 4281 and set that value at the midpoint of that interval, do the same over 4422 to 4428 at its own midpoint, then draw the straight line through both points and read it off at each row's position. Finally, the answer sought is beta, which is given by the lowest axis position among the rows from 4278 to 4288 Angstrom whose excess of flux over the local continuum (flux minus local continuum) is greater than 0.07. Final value 4278.5 Angstrom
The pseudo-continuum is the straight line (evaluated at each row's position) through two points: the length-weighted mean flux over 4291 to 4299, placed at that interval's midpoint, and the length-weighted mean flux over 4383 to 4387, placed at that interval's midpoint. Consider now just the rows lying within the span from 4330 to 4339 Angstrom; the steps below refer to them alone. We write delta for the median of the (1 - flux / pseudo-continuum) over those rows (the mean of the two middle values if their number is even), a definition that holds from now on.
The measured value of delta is -0.04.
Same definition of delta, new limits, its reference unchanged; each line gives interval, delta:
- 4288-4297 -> 0.04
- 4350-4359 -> -0.10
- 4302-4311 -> 0.05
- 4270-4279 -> 0.11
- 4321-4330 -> -0.01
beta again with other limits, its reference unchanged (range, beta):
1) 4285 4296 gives 4287.5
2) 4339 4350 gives 4341.5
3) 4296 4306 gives 4296.5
